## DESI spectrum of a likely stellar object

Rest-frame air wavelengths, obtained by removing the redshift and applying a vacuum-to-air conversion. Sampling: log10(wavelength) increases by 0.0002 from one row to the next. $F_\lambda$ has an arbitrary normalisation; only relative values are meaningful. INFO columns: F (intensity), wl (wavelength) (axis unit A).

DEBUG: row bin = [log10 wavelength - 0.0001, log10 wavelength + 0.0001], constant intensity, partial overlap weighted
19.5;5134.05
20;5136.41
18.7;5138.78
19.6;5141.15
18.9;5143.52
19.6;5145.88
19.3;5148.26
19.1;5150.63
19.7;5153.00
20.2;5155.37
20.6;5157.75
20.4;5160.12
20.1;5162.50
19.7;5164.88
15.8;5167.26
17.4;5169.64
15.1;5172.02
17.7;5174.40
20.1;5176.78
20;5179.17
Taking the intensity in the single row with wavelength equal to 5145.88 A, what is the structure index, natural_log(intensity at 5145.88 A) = 2.976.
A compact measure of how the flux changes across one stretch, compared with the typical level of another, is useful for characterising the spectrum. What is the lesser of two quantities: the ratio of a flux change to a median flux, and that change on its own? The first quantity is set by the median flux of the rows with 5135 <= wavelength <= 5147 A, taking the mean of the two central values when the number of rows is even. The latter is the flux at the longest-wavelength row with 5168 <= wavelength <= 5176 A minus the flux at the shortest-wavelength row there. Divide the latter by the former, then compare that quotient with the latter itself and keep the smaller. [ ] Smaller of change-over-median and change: 0.02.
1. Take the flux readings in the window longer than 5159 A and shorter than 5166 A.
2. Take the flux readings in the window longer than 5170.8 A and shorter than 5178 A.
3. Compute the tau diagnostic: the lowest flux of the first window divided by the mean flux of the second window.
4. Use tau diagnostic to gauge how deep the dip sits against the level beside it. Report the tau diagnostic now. 1.12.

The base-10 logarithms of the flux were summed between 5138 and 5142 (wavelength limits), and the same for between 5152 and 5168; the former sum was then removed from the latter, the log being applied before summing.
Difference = 6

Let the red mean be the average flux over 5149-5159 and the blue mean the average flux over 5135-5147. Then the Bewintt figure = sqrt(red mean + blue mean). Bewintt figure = 6.27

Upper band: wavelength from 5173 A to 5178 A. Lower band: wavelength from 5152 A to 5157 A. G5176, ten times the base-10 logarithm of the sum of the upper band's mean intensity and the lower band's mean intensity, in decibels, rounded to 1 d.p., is 15.9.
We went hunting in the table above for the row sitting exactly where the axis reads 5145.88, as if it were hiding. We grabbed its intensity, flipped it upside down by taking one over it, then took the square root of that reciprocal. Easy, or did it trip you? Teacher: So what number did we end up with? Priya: 0.226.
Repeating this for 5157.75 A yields 0.220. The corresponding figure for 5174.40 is 0.238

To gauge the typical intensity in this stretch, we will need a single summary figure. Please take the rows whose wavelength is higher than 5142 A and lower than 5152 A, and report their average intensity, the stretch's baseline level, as 19.2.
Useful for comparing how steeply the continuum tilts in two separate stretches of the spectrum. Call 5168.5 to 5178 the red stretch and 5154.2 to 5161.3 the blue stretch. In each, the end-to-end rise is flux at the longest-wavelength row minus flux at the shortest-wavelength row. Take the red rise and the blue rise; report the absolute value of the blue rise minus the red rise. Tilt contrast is 2.50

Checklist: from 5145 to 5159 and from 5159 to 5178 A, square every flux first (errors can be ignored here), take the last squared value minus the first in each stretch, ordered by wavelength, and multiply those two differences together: -488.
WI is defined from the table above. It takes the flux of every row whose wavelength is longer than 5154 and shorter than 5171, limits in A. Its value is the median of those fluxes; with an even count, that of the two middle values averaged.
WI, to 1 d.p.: 20.1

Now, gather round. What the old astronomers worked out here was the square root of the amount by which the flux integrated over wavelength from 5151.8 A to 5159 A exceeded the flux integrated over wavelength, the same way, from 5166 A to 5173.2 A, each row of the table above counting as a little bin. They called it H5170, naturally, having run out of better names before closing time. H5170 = 5.4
